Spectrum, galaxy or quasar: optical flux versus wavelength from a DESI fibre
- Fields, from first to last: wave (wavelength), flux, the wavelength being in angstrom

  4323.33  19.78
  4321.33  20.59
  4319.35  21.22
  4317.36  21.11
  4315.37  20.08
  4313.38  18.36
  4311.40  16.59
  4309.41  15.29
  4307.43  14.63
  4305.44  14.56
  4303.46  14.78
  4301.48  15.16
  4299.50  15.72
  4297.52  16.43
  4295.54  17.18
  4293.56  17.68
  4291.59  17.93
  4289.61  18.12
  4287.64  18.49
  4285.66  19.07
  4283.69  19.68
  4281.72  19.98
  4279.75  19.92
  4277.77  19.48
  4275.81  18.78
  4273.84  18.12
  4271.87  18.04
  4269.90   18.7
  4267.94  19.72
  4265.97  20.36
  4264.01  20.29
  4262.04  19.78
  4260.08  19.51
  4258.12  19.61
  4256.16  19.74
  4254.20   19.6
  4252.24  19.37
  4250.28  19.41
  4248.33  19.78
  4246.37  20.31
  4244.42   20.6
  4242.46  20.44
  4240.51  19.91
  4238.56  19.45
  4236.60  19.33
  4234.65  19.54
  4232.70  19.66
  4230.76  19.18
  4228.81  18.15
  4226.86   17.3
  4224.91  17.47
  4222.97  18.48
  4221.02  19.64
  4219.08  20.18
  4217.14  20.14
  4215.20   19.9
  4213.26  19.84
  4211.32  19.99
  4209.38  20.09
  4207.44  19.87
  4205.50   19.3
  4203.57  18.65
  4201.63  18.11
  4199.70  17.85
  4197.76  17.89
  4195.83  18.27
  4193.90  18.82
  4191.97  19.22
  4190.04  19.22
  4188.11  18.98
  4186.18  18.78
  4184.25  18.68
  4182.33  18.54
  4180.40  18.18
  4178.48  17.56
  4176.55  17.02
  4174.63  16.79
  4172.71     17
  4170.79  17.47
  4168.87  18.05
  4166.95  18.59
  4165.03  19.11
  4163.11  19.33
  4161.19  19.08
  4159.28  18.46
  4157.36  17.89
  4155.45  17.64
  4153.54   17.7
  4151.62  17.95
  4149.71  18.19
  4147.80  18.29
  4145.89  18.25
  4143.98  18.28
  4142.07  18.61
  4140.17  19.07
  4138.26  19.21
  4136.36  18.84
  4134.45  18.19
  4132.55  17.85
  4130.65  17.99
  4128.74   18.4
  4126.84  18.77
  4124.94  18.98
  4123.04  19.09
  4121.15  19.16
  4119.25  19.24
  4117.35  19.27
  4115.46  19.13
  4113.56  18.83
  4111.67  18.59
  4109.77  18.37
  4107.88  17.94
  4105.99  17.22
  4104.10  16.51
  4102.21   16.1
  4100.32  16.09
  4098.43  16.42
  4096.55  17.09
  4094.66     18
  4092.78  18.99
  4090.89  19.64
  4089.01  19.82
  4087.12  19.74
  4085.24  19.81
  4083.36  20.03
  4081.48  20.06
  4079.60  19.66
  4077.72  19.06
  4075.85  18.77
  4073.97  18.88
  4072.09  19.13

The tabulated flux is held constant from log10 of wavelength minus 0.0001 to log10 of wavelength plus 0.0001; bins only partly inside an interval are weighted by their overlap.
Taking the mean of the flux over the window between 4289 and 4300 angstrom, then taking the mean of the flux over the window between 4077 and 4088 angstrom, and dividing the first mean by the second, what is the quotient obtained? 0.87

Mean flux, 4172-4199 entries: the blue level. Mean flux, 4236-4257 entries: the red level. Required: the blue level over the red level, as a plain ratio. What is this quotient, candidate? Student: 0.92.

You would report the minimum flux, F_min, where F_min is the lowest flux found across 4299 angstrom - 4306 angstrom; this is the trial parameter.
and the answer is 14.56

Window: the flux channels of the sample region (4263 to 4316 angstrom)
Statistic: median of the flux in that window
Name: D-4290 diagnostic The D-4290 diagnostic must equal 18.1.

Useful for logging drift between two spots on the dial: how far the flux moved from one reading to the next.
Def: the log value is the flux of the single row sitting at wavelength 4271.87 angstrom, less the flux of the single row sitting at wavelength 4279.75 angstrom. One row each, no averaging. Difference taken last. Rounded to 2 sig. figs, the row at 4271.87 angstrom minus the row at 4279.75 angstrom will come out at -1.9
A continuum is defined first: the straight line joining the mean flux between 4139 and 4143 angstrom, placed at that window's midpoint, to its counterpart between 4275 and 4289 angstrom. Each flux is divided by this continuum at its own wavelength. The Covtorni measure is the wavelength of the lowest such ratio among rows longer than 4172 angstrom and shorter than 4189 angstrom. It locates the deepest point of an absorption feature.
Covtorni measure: 4174.63 angstrom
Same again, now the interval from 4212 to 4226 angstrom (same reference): 4224.91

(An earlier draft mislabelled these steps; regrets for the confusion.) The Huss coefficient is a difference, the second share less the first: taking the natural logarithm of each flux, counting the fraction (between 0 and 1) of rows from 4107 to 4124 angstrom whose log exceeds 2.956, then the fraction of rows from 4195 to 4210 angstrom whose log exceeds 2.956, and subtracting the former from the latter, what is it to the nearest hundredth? 0.15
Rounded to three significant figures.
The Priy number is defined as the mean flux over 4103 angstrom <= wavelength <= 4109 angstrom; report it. 17.2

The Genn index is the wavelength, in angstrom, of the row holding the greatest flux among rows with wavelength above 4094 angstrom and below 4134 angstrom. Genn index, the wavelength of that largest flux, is 4117.35 angstrom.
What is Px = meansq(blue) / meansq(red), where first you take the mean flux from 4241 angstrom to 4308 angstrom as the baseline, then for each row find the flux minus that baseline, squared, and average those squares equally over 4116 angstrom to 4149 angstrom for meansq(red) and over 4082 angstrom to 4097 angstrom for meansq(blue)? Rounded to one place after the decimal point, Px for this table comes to 5.8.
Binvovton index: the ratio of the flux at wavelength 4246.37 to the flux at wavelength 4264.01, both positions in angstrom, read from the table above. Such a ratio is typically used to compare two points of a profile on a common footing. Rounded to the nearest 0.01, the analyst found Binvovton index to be 1.00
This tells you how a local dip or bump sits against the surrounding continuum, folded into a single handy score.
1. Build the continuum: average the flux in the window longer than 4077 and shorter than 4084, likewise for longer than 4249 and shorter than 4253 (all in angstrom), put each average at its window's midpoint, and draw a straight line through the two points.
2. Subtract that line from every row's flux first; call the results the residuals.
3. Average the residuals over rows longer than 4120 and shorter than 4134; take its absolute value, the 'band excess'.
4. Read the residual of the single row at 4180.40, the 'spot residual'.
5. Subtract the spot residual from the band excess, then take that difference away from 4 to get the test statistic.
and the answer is 1.6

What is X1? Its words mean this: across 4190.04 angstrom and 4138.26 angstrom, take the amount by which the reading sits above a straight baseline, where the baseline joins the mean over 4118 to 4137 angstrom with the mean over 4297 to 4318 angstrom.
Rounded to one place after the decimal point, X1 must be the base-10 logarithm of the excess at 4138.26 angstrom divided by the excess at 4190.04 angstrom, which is -0.3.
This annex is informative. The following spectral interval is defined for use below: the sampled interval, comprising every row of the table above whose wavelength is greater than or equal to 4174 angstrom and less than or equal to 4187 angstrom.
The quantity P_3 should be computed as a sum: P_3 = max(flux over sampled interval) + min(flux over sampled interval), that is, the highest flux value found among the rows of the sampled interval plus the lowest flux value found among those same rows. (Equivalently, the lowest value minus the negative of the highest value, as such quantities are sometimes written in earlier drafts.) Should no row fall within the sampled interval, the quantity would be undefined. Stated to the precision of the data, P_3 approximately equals 36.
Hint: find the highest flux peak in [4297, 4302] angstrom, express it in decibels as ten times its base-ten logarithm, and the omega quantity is 12.2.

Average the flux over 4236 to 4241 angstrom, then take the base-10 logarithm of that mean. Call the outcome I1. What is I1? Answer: 1.29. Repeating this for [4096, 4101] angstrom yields 1.22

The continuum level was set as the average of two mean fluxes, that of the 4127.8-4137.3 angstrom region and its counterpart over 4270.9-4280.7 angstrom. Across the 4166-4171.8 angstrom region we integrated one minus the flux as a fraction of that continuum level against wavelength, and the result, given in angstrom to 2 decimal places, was 0.16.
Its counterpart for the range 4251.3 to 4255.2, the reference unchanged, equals -0.20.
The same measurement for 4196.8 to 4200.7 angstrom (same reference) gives 0.14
